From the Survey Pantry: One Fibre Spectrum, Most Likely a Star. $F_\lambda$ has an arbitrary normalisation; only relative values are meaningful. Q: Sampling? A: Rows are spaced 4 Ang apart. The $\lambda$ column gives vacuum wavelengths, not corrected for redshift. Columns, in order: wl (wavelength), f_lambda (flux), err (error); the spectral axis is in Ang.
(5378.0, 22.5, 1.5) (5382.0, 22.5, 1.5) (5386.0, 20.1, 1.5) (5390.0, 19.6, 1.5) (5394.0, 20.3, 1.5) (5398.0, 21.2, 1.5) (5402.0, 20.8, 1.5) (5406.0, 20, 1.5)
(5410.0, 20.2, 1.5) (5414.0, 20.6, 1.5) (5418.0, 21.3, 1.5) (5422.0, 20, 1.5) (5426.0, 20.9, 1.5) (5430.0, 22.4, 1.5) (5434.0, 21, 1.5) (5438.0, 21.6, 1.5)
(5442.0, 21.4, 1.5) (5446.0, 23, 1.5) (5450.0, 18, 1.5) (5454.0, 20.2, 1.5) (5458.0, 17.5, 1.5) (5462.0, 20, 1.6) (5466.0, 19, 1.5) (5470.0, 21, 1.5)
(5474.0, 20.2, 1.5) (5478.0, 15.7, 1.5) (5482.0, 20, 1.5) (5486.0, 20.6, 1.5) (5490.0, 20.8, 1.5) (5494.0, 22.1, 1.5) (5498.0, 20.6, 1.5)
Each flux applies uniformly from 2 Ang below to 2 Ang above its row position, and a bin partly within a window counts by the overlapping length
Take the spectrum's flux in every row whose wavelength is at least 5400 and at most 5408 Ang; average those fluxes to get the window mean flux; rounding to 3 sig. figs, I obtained 20.4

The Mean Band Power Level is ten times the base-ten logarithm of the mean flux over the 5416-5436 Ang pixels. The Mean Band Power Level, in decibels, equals 13.2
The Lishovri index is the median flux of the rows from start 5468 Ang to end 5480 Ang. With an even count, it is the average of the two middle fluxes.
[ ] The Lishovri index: 20.2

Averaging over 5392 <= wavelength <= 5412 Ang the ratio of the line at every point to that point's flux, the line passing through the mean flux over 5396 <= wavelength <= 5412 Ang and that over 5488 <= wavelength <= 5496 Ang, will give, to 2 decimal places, 1.00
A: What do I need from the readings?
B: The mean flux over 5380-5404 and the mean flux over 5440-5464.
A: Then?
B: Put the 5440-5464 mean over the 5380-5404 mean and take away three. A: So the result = -2.04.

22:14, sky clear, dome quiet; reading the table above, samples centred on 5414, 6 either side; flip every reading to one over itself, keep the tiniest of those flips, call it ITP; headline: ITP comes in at 0.047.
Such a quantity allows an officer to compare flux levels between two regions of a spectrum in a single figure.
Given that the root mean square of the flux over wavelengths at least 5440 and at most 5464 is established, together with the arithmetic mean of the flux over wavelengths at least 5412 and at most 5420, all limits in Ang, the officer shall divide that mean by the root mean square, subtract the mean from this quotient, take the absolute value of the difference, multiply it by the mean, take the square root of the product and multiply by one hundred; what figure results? 2042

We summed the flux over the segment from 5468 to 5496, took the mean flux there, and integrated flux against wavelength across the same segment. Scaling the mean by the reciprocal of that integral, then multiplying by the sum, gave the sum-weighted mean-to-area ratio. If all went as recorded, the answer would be 5.01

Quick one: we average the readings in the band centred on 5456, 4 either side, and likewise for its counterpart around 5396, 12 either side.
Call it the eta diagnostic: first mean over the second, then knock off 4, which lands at -3.07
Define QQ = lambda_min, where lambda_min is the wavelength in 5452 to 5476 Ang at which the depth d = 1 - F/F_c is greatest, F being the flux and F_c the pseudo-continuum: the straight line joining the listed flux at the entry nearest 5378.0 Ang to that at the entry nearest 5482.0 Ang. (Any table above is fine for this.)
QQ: 5458.0 Ang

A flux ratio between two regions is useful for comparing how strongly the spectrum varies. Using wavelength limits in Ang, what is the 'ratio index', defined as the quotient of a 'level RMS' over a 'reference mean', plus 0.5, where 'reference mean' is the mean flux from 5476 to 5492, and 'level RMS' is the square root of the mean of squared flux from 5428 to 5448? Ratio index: 1.64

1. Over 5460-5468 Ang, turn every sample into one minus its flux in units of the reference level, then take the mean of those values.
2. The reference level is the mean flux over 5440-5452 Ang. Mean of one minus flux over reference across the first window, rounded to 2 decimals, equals 0.06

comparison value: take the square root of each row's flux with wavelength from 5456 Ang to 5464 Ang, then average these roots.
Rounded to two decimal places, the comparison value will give 4.33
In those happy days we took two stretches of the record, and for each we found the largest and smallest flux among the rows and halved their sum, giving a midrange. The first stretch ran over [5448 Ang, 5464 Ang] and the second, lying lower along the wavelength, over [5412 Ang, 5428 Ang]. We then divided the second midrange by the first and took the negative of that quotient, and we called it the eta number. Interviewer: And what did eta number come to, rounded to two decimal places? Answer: -1.10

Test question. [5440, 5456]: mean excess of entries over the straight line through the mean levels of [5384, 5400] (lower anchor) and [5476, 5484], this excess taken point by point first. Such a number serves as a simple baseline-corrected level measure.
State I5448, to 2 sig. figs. 1.9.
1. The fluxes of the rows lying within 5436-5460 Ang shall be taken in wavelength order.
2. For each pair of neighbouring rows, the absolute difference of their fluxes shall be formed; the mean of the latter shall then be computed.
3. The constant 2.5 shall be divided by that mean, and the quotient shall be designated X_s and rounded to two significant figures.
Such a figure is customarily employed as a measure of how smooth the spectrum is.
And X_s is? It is 1.1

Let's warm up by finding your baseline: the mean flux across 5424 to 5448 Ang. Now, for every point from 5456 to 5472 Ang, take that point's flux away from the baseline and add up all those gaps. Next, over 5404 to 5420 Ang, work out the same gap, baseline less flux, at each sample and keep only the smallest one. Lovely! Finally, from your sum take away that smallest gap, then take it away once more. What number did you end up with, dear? 8.5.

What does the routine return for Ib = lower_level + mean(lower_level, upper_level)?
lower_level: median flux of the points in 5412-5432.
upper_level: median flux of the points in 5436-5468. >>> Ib 41.4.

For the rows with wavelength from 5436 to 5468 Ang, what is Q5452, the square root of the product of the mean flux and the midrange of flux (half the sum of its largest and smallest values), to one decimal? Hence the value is 20.2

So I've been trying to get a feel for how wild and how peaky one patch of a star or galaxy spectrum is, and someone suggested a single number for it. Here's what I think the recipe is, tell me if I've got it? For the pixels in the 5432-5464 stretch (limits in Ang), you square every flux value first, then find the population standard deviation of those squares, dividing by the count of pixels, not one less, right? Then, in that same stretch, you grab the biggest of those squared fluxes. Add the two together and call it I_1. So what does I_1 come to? 598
